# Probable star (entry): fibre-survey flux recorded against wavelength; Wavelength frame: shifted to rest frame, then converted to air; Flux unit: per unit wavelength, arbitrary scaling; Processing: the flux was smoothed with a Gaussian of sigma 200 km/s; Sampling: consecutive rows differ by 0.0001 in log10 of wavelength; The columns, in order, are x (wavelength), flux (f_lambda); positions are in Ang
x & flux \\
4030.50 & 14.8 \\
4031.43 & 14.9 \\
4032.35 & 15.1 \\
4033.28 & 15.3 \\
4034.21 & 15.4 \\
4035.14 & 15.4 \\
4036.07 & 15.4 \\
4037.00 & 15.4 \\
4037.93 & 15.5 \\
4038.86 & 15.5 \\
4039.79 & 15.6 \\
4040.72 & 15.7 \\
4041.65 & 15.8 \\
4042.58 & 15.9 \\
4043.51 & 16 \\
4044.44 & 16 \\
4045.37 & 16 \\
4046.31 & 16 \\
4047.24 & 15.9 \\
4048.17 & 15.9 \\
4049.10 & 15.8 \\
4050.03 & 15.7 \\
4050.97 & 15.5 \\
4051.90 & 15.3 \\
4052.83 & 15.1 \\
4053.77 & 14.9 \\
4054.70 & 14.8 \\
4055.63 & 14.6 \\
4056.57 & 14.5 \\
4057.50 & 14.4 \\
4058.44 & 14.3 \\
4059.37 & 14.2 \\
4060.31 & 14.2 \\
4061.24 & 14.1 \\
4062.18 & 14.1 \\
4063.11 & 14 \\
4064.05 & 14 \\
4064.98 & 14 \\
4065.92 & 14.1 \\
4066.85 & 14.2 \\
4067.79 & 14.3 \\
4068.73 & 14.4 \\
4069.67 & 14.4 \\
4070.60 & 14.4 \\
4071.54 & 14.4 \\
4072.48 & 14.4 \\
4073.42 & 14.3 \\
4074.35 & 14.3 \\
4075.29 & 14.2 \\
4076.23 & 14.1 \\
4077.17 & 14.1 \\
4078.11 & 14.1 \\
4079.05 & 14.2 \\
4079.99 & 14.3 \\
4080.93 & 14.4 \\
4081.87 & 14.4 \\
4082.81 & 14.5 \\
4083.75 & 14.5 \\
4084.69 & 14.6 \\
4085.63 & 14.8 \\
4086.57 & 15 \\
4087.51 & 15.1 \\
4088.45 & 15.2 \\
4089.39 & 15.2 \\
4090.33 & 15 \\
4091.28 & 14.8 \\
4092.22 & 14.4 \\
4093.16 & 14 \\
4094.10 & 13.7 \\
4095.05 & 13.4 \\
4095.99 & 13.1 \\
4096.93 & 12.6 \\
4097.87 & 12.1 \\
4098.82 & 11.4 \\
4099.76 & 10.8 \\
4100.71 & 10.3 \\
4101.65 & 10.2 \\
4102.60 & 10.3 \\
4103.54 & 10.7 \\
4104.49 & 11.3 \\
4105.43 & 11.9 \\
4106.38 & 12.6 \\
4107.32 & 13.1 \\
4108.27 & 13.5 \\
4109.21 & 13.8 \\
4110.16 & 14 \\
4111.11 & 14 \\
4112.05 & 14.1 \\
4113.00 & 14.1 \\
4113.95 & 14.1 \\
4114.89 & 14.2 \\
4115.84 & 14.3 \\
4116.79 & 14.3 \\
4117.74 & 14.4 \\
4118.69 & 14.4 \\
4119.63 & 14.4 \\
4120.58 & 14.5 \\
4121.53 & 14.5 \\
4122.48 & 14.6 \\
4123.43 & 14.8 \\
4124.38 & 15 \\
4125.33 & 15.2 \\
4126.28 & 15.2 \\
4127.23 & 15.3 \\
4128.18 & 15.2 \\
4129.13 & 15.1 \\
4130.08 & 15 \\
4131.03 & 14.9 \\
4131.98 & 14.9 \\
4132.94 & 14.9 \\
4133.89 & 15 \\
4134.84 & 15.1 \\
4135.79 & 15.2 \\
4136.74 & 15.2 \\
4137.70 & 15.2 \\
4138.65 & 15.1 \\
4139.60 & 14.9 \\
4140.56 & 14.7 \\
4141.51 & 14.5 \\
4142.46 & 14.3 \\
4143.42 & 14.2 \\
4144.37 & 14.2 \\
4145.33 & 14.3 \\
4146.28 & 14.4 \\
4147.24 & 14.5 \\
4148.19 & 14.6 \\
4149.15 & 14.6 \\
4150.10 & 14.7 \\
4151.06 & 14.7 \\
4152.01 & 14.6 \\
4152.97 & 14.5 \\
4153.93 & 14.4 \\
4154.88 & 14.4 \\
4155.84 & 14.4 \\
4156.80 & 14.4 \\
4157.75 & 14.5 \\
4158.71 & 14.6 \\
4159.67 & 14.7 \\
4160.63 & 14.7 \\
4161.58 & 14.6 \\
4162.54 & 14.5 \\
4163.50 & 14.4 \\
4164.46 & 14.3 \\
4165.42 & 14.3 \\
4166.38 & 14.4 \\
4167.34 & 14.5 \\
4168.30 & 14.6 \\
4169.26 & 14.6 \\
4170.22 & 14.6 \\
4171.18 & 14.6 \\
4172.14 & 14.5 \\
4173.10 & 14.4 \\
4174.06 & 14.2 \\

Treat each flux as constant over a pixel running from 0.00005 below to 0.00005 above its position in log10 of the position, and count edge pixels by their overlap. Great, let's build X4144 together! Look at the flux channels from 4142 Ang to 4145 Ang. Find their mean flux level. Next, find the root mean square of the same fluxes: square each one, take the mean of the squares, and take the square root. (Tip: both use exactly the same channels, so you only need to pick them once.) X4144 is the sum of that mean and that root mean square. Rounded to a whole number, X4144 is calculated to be 28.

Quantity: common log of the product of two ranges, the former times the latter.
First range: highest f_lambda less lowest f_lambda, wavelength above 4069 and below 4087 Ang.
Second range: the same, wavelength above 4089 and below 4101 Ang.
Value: 0.64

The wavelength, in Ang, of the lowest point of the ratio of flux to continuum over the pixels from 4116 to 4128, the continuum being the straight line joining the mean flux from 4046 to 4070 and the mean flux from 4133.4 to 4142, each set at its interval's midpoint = 4116.79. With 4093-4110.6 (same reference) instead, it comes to 4101.65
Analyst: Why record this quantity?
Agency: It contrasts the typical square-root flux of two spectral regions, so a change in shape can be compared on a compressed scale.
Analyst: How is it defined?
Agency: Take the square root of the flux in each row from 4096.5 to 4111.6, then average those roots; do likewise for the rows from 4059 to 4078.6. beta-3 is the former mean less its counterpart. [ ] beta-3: -0.3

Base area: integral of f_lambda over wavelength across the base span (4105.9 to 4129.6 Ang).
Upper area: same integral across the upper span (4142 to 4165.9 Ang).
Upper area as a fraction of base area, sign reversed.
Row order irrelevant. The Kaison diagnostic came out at -1.02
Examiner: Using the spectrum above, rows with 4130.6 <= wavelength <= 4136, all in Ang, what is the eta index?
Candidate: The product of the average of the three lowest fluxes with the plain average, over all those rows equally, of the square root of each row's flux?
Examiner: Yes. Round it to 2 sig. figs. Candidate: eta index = 58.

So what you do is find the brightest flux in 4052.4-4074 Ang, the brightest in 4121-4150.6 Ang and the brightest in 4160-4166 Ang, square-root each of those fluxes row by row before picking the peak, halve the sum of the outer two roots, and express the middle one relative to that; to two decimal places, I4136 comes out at 1.01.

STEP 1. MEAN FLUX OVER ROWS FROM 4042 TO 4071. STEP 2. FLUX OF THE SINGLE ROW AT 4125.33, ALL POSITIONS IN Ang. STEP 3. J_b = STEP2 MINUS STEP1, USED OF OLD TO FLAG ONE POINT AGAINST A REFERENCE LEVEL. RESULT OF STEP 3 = 0.3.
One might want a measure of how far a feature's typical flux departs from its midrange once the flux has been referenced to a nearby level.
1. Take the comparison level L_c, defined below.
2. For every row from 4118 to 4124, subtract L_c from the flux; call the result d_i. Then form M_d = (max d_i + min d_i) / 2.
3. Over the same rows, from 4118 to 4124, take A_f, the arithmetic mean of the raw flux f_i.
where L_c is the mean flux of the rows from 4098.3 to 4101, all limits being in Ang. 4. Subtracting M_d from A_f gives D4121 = 10.8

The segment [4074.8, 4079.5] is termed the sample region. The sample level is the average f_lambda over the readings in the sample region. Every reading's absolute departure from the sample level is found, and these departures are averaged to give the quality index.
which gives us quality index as 0.048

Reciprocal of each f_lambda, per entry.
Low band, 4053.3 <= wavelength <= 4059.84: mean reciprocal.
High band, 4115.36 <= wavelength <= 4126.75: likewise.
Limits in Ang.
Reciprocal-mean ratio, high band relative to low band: 0.99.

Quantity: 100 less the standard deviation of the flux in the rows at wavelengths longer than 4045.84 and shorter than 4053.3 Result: 99.7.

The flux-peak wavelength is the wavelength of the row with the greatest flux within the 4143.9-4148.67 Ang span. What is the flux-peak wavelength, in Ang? 4148.19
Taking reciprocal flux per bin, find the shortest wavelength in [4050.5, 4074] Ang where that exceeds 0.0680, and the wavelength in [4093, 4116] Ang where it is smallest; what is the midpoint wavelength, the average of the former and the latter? 4085.7 Ang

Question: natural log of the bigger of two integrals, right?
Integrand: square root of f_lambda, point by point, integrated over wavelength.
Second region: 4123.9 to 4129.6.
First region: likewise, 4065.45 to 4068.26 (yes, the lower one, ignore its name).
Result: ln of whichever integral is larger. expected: 3.10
